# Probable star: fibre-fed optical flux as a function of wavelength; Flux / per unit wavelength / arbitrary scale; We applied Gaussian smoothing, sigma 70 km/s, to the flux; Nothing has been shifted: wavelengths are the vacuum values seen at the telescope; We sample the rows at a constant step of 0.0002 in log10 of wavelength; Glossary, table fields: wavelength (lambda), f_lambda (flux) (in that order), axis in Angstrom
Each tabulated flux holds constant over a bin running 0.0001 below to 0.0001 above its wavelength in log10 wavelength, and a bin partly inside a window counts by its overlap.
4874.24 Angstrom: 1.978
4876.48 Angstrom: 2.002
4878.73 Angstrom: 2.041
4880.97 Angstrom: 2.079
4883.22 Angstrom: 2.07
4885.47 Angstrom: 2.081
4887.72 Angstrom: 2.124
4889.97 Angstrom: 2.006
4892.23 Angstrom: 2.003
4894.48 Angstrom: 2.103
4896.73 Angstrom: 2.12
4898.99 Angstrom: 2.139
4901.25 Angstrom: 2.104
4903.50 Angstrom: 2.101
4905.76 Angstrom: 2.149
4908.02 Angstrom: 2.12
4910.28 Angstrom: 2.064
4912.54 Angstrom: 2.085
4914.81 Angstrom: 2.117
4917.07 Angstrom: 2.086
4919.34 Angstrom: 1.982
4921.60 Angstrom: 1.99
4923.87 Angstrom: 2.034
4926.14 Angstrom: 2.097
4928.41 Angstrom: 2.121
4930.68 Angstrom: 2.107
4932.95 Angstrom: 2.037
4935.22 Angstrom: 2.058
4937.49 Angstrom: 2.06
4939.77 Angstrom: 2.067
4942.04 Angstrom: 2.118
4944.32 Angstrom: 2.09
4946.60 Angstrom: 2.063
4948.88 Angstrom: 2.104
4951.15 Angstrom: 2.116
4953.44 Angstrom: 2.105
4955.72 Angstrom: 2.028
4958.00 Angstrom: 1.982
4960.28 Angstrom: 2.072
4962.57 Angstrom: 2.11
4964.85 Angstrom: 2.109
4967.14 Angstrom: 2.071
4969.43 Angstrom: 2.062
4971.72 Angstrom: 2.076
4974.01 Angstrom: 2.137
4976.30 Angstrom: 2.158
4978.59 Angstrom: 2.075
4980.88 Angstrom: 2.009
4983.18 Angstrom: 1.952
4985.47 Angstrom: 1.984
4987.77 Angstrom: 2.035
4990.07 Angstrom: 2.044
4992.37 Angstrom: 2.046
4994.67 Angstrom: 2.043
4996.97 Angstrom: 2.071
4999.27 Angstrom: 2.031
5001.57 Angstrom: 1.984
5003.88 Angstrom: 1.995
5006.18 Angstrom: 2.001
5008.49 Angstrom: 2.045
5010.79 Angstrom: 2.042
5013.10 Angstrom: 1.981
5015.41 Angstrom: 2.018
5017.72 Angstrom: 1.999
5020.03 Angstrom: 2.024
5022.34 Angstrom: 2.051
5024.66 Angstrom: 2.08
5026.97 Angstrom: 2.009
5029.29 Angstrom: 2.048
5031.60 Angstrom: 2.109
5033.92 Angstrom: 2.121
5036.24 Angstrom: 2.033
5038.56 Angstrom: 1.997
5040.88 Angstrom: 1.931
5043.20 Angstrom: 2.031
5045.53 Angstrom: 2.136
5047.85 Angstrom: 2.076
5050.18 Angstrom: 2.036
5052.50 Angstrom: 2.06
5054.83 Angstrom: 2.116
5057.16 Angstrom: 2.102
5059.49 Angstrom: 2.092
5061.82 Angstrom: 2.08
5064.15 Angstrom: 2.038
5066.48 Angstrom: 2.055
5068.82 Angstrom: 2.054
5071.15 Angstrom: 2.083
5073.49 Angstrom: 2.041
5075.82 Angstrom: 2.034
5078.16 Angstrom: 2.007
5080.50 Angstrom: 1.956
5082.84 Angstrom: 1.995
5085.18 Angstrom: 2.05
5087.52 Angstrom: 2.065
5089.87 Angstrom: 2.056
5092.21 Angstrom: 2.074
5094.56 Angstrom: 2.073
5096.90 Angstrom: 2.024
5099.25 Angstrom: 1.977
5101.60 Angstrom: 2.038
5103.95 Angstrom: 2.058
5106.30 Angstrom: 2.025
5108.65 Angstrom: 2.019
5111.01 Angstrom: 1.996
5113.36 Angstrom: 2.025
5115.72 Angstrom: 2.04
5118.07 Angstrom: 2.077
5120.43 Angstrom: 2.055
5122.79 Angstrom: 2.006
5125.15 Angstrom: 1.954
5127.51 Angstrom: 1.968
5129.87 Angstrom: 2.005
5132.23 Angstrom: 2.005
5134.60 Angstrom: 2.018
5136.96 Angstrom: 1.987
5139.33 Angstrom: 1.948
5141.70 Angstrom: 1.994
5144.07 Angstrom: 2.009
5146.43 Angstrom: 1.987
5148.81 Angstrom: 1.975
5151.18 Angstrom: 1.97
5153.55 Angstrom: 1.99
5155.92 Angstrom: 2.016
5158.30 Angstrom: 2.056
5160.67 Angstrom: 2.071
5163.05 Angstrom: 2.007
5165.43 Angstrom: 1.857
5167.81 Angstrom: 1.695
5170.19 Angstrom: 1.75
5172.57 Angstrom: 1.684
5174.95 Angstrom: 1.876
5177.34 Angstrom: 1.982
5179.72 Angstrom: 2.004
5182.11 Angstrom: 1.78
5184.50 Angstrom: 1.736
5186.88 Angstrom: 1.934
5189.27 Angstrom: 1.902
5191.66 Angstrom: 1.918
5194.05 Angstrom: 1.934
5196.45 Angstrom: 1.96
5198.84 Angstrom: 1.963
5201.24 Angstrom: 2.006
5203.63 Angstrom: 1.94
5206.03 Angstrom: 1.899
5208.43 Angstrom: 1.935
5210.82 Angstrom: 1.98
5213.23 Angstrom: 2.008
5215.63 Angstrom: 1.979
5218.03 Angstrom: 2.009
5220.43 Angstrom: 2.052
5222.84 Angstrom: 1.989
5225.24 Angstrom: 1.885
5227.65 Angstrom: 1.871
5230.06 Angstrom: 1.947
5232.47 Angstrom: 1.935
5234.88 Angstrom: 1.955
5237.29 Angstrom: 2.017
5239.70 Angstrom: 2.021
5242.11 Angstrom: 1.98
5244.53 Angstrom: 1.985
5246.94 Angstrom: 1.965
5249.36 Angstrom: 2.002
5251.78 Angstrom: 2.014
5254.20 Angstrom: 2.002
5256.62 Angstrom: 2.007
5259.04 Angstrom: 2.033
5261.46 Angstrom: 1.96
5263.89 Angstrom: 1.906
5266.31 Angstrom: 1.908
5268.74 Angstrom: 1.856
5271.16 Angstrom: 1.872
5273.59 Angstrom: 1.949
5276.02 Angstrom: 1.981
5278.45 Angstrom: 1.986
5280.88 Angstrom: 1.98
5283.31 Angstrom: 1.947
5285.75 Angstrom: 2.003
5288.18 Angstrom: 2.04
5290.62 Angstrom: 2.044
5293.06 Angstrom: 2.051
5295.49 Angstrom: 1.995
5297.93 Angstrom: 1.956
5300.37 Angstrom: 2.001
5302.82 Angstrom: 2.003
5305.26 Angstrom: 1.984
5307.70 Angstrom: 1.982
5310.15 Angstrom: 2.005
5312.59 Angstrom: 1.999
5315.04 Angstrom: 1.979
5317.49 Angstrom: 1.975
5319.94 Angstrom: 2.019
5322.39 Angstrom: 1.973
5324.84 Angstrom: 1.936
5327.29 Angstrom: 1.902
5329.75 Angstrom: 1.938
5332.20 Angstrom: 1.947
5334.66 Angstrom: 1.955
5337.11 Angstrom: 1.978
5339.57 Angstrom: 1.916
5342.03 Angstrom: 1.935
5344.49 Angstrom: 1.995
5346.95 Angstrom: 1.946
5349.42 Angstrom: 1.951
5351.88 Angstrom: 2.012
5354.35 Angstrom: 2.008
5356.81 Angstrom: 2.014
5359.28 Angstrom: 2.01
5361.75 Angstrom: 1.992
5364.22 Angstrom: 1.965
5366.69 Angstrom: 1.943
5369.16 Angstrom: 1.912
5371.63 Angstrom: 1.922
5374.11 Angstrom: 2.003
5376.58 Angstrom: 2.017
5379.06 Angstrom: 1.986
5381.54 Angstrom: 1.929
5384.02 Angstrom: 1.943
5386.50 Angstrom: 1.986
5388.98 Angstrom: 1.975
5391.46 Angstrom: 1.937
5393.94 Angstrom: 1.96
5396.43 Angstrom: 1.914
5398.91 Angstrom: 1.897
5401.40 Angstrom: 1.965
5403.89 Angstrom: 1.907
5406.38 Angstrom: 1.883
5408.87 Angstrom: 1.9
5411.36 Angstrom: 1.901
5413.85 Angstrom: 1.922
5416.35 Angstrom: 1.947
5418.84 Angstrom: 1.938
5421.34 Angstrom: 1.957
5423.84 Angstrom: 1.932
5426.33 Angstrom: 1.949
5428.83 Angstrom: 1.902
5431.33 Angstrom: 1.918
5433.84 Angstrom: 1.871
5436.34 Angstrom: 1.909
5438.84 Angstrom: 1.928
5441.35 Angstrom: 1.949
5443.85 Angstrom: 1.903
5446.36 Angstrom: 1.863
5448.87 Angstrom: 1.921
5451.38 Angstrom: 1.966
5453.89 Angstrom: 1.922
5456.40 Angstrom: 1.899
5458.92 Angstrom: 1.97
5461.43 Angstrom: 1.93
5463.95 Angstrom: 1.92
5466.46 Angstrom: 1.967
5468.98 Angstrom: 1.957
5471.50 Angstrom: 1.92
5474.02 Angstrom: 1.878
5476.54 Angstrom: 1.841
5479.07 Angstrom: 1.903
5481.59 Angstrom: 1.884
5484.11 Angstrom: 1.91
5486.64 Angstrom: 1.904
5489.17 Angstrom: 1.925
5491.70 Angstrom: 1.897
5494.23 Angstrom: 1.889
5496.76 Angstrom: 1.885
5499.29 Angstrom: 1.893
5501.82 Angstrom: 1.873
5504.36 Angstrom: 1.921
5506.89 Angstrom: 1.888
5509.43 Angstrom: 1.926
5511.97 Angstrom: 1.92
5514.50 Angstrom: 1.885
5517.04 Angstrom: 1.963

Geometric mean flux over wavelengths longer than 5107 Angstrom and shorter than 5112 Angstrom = 2.01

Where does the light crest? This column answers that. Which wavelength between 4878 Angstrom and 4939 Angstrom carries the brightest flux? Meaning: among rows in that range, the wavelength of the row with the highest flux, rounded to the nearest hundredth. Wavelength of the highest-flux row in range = 4905.76 Angstrom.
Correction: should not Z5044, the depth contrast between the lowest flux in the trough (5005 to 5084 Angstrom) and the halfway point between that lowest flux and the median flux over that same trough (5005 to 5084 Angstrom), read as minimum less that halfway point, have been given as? -0.055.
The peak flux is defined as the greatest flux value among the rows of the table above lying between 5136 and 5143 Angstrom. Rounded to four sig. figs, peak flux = 1.994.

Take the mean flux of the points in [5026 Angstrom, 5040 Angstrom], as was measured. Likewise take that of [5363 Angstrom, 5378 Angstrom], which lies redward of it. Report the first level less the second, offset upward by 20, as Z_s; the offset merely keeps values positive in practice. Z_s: 20.09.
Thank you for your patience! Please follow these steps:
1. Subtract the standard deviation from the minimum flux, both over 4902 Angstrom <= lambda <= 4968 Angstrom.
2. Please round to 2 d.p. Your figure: 1.94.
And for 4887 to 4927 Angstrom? 1.93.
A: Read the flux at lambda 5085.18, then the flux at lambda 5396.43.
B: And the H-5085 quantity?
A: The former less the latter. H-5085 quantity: 0.14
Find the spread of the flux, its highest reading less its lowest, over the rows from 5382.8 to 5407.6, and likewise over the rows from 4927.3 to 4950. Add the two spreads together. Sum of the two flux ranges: 0.19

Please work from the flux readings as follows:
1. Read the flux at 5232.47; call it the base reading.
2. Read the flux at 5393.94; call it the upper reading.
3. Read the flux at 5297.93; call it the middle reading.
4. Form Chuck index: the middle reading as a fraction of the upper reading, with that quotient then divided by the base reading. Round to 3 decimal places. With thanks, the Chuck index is 0.516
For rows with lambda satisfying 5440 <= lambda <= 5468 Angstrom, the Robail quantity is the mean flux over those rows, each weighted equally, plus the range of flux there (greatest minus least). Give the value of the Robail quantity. 2.04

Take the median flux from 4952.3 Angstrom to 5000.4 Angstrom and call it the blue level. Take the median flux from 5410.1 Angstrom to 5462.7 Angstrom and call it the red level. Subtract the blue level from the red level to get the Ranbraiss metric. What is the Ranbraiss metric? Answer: -0.140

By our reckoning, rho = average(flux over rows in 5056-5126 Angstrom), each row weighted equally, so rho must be 2.04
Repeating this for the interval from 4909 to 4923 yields 2.05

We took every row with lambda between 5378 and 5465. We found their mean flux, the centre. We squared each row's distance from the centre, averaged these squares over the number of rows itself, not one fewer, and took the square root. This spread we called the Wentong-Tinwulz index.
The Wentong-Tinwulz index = 0.030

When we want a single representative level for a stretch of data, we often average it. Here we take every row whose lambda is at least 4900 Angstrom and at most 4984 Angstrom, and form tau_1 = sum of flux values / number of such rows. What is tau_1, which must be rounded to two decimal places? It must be 2.08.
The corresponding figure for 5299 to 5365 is 1.97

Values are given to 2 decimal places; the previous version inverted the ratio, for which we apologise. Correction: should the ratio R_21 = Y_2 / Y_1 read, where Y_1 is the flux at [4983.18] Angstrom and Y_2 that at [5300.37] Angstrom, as 1.03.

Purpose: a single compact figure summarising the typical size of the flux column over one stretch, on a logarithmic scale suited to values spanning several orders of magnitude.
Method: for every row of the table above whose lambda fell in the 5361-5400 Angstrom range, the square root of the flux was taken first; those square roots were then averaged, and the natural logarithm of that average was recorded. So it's 0.335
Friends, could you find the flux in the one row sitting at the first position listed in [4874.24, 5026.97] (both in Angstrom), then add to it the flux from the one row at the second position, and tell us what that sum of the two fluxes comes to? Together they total 3.99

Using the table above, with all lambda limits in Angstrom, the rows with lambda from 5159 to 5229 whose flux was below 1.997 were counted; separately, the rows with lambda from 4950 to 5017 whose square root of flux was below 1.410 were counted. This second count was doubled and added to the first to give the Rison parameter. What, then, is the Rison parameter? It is 32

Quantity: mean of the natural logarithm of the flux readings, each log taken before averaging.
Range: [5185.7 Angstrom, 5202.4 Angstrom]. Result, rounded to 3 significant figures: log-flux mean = 0.665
